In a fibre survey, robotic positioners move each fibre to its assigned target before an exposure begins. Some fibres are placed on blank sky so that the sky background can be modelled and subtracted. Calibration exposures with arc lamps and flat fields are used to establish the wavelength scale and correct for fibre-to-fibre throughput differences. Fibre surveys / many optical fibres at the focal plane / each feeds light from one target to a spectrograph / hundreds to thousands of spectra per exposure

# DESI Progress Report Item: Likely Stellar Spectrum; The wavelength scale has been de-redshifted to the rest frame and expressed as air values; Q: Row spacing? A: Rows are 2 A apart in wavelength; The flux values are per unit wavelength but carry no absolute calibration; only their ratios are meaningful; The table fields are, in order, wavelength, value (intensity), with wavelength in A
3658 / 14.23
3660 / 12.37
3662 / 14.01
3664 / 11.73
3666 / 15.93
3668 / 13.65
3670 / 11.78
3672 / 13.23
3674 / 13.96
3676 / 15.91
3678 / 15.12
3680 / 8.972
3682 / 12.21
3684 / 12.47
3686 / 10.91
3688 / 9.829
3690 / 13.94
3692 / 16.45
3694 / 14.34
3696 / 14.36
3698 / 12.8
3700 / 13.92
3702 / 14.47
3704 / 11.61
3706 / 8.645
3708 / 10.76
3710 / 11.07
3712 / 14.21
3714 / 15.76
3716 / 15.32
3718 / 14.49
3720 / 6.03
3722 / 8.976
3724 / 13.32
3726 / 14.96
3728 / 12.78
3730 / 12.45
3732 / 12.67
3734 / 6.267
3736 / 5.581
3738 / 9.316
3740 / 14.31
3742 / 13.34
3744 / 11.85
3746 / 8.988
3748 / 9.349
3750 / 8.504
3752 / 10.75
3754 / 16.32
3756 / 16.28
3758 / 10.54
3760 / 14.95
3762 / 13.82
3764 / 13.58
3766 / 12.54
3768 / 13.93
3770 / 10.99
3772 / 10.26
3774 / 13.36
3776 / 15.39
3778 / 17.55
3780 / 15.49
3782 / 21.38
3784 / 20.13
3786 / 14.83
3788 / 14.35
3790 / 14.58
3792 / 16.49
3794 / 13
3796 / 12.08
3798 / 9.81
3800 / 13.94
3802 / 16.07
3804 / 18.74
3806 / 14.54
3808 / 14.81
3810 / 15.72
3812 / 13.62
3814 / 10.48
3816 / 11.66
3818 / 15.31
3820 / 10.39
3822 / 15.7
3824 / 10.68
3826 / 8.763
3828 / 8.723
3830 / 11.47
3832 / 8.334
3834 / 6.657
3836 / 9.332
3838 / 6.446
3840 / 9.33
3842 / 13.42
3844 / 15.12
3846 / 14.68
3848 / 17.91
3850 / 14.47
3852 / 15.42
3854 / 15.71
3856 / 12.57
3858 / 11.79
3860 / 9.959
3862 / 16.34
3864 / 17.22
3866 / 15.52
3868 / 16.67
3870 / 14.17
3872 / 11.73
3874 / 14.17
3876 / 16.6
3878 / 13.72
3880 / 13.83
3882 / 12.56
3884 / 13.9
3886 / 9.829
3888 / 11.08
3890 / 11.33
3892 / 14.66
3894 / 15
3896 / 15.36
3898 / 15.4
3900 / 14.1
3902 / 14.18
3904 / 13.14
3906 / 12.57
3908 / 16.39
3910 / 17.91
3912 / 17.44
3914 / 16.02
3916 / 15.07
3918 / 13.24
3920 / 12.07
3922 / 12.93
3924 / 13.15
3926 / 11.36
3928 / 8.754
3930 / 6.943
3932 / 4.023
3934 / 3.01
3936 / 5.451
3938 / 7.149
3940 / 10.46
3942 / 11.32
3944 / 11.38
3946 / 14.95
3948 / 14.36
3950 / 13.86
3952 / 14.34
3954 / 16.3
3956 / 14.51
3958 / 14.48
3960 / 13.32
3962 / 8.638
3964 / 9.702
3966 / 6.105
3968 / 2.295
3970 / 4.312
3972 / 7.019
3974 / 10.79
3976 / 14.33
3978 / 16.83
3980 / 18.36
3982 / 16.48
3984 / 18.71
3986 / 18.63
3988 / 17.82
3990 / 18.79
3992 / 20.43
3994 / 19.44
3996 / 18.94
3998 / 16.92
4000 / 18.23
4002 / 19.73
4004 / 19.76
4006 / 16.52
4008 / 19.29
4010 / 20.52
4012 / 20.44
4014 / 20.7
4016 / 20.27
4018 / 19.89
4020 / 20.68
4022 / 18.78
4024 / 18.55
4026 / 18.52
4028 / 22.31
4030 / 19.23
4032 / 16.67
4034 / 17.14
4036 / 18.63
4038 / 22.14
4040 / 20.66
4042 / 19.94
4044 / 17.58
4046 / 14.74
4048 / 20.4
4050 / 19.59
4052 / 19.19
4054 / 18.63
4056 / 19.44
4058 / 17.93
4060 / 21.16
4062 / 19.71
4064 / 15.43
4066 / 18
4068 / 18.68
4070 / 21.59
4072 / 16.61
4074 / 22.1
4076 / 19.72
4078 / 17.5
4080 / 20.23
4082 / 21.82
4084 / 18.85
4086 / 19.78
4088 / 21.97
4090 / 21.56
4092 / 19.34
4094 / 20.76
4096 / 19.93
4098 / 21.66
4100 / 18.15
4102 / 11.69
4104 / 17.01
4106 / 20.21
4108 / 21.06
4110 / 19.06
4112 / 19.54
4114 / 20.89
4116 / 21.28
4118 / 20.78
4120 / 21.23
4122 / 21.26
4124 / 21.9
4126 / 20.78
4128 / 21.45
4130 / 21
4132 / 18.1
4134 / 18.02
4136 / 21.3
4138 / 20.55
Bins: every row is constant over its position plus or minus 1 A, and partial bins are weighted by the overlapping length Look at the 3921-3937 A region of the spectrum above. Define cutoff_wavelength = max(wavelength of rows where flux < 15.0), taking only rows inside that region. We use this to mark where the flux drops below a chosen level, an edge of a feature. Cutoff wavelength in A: 3936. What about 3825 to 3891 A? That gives 3890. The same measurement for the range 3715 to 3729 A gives 3728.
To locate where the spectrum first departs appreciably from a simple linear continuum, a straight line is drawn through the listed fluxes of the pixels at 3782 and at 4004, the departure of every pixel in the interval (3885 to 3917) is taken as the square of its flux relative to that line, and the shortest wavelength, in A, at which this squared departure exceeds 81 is 3886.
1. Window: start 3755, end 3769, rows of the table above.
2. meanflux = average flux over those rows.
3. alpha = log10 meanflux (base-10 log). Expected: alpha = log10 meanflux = 1.14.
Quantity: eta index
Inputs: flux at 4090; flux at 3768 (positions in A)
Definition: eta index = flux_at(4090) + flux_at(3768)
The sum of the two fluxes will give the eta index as 35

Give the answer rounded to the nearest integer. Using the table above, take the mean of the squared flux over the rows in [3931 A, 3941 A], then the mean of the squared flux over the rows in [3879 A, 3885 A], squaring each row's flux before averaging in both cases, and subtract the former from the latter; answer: 138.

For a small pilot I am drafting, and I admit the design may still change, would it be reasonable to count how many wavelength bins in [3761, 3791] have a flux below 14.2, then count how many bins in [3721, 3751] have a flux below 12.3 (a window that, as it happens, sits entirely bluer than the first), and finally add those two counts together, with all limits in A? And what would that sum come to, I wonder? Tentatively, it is 15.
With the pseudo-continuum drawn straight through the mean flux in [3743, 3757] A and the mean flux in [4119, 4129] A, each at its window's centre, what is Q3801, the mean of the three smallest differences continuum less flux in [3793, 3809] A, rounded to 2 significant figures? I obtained -3.4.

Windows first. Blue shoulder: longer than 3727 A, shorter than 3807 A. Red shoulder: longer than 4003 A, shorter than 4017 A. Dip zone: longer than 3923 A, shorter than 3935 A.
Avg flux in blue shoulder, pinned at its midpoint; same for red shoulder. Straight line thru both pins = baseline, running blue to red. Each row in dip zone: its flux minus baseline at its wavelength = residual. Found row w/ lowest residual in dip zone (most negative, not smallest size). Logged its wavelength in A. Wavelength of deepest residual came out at 3934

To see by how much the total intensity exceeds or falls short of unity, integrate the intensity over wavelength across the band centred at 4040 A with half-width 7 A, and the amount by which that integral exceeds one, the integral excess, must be 261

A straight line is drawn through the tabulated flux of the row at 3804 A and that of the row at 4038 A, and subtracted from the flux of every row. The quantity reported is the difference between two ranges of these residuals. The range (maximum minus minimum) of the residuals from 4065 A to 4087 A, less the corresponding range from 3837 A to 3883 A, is -5.9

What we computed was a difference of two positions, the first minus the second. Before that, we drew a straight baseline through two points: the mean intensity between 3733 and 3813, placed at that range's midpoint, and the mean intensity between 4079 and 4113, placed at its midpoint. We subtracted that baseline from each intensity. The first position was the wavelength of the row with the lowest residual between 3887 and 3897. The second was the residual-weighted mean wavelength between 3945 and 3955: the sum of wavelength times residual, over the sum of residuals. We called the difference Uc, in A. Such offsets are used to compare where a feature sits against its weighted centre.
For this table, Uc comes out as -61.5 A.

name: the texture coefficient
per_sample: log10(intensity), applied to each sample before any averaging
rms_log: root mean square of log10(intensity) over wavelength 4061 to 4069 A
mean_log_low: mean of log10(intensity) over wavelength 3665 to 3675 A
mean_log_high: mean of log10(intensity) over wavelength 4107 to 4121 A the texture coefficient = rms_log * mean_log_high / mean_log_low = 1.4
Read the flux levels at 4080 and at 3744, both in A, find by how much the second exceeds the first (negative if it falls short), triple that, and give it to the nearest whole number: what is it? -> -25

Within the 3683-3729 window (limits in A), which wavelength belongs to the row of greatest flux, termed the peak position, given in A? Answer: 3692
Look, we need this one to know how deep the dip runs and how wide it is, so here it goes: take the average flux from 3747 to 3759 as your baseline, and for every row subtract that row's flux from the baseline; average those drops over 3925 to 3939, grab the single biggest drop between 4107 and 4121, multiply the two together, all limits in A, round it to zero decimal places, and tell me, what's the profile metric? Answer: -38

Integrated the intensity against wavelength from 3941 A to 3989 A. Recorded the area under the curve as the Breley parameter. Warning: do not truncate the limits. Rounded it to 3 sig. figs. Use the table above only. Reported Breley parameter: 618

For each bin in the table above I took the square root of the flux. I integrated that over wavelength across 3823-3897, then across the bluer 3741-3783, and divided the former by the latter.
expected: 1.73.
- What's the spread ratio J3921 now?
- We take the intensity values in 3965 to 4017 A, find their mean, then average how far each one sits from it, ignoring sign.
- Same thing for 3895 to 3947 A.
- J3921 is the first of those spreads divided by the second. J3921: 1.28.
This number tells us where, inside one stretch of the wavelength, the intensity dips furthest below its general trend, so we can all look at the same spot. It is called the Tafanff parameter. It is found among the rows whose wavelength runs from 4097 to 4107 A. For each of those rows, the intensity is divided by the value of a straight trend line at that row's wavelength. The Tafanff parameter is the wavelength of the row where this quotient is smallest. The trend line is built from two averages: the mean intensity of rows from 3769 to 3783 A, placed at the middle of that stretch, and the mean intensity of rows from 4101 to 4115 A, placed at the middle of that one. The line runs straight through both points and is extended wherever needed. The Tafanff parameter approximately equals 4102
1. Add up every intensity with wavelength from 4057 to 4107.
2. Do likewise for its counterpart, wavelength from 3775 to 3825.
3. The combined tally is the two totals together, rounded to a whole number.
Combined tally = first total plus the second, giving 848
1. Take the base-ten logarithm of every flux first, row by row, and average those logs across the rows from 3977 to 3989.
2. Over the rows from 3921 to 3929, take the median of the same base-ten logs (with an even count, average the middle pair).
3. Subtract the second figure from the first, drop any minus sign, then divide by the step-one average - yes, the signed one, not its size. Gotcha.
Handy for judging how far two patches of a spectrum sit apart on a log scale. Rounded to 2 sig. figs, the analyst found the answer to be 0.13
